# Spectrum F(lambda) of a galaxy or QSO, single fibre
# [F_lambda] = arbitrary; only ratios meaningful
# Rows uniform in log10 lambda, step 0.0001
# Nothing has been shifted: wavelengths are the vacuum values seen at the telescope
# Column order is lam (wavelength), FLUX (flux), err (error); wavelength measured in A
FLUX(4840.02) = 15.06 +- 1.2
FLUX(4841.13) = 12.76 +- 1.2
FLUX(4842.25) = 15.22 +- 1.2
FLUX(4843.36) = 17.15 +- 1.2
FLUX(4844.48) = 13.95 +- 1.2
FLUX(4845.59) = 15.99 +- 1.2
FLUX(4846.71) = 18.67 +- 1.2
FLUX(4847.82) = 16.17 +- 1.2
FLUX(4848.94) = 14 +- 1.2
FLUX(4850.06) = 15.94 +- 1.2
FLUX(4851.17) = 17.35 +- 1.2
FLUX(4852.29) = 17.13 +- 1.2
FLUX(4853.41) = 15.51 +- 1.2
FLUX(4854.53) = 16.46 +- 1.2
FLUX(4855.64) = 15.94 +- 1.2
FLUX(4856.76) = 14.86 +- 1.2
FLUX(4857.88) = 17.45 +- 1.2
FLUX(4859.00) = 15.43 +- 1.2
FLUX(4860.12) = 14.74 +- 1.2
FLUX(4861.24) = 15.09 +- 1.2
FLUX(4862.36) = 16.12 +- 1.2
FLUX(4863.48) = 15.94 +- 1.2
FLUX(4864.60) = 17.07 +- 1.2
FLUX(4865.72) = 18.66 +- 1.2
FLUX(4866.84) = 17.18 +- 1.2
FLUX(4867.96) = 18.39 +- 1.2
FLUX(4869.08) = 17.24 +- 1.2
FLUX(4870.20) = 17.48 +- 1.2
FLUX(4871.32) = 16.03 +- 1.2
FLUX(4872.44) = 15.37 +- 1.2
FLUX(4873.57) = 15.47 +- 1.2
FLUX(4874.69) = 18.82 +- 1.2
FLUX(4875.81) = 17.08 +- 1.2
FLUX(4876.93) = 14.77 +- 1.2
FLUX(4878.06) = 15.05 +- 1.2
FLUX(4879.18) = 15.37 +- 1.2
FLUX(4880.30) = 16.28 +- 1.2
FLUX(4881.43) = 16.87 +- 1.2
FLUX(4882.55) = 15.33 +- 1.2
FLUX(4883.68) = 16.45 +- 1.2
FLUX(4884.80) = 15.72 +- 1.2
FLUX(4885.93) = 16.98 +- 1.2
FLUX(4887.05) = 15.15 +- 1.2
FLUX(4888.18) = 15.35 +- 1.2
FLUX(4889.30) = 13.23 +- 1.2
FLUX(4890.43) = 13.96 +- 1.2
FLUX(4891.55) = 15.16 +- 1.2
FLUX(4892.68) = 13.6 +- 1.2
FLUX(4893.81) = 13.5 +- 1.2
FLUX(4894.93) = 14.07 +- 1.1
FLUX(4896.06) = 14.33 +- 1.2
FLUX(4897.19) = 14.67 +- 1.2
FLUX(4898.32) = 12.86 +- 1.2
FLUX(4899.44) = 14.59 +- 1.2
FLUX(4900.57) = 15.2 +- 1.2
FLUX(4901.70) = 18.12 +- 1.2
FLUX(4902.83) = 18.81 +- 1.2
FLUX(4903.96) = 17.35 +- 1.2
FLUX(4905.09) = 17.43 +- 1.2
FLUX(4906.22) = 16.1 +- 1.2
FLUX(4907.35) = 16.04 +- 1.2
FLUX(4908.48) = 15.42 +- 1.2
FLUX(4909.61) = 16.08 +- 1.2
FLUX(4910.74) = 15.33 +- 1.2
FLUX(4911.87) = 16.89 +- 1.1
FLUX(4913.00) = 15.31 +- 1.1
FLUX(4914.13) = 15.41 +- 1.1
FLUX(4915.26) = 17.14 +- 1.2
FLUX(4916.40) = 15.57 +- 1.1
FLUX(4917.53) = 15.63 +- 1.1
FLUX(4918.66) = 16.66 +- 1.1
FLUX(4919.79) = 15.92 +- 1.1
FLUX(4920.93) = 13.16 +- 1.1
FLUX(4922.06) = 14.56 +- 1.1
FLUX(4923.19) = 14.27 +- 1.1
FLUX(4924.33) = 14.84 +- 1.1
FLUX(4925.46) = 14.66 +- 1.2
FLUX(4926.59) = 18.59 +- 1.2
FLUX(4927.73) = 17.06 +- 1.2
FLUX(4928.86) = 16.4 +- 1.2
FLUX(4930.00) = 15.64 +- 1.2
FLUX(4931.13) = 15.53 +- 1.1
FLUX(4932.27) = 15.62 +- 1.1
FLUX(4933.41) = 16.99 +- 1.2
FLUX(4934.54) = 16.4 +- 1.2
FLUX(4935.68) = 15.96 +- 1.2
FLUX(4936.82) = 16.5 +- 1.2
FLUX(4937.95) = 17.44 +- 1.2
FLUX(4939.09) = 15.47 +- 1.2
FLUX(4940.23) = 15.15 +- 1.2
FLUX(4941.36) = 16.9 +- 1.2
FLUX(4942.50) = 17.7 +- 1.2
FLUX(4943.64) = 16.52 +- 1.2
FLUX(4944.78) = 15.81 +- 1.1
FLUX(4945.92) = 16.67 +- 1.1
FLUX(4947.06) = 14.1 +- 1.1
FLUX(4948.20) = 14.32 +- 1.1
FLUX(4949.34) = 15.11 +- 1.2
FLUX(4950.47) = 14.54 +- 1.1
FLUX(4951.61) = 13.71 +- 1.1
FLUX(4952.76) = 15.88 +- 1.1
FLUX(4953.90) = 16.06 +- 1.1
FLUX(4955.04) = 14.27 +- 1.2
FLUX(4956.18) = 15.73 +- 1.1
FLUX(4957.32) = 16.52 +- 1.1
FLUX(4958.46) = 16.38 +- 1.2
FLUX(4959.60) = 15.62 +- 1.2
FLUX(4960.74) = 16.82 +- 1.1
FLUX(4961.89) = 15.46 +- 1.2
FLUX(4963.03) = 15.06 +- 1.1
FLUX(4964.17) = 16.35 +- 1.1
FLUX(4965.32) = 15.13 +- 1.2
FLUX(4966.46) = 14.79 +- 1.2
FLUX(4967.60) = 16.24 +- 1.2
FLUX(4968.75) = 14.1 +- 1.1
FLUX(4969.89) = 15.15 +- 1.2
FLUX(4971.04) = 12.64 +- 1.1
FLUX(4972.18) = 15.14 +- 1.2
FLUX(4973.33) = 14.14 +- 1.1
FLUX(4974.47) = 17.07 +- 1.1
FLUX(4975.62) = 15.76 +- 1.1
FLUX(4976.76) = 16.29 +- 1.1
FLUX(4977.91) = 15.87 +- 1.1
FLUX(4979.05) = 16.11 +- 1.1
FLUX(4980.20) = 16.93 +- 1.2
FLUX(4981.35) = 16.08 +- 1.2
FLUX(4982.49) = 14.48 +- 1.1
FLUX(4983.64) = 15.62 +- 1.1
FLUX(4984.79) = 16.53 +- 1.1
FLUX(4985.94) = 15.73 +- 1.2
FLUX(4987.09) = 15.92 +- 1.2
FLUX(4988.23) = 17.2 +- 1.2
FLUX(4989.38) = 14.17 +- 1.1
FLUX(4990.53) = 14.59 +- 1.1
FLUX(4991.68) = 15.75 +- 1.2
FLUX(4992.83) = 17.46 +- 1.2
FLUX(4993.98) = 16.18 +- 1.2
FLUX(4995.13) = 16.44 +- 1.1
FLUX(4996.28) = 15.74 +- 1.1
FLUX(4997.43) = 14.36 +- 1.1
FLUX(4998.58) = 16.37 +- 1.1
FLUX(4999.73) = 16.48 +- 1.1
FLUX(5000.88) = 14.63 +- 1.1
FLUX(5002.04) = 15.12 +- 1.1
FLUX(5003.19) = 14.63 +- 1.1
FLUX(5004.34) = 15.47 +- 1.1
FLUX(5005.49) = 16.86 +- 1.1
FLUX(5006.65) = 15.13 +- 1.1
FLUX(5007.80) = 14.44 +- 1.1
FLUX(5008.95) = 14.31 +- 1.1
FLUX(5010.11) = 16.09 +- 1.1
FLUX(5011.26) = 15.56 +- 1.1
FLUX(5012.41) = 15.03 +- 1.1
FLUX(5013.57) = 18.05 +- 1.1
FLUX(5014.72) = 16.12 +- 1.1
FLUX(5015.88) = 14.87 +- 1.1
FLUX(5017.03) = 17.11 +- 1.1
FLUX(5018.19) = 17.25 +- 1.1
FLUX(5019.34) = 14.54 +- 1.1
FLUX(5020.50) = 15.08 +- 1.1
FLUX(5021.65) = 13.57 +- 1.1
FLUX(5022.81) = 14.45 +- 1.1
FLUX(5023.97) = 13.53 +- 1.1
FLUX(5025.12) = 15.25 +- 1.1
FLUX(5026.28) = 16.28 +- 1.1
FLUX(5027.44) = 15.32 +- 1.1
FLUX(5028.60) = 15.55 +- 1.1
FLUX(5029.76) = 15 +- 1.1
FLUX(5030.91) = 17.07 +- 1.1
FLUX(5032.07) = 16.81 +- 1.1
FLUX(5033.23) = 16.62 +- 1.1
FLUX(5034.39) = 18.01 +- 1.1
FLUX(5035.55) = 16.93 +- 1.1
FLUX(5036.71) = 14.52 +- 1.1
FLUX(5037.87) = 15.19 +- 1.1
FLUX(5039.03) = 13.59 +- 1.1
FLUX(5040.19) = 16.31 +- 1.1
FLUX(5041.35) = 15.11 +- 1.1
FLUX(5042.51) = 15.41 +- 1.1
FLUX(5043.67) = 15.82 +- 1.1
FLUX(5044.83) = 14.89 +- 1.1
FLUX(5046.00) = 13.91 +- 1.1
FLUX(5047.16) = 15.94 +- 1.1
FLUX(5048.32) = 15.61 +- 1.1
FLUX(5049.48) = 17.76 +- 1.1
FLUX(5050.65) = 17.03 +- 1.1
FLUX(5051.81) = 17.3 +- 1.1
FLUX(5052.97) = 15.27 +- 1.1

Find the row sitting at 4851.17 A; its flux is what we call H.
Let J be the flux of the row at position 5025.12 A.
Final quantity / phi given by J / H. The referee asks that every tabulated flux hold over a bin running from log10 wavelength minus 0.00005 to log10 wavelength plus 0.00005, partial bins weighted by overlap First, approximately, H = 17.35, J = 15.25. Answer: 0.88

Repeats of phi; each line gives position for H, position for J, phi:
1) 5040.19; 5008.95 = 0.88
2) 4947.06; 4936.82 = 1.17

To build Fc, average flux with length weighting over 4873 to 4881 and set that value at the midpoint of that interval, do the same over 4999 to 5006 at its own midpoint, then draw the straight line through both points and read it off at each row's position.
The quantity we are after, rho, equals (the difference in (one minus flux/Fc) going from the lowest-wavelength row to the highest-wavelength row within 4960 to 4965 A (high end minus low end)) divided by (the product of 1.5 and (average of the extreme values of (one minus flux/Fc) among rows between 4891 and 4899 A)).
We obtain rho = 0.2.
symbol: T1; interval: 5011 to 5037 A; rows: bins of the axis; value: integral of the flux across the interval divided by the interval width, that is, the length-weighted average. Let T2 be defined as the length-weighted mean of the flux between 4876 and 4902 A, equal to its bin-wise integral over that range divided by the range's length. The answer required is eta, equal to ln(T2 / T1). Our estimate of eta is -0.046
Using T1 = 15.8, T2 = 15.1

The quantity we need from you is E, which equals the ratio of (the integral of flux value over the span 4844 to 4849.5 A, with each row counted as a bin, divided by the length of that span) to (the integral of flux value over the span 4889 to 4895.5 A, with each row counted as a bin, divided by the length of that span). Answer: 1.13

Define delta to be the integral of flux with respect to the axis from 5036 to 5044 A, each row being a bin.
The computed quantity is 121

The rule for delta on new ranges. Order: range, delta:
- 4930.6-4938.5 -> 129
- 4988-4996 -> 127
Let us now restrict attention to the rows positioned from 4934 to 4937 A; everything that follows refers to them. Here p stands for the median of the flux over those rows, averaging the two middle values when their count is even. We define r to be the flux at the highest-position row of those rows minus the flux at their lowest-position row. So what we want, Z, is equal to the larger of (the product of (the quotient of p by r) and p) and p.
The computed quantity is 2690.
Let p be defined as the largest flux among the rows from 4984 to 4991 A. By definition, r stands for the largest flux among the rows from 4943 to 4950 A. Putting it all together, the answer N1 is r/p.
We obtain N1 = 0.97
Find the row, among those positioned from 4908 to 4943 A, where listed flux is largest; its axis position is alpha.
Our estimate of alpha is 4926.59 A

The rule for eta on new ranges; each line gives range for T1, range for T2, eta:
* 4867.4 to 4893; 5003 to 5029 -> -0.030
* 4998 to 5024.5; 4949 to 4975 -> -0.008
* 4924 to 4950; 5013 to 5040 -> -0.024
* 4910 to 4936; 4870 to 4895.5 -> -0.020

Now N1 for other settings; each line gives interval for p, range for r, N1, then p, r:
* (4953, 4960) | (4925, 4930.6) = 1.13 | 16.52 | 18.59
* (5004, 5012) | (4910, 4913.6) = 1.00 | 16.86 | 16.89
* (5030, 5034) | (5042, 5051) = 1.04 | 17.07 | 17.76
